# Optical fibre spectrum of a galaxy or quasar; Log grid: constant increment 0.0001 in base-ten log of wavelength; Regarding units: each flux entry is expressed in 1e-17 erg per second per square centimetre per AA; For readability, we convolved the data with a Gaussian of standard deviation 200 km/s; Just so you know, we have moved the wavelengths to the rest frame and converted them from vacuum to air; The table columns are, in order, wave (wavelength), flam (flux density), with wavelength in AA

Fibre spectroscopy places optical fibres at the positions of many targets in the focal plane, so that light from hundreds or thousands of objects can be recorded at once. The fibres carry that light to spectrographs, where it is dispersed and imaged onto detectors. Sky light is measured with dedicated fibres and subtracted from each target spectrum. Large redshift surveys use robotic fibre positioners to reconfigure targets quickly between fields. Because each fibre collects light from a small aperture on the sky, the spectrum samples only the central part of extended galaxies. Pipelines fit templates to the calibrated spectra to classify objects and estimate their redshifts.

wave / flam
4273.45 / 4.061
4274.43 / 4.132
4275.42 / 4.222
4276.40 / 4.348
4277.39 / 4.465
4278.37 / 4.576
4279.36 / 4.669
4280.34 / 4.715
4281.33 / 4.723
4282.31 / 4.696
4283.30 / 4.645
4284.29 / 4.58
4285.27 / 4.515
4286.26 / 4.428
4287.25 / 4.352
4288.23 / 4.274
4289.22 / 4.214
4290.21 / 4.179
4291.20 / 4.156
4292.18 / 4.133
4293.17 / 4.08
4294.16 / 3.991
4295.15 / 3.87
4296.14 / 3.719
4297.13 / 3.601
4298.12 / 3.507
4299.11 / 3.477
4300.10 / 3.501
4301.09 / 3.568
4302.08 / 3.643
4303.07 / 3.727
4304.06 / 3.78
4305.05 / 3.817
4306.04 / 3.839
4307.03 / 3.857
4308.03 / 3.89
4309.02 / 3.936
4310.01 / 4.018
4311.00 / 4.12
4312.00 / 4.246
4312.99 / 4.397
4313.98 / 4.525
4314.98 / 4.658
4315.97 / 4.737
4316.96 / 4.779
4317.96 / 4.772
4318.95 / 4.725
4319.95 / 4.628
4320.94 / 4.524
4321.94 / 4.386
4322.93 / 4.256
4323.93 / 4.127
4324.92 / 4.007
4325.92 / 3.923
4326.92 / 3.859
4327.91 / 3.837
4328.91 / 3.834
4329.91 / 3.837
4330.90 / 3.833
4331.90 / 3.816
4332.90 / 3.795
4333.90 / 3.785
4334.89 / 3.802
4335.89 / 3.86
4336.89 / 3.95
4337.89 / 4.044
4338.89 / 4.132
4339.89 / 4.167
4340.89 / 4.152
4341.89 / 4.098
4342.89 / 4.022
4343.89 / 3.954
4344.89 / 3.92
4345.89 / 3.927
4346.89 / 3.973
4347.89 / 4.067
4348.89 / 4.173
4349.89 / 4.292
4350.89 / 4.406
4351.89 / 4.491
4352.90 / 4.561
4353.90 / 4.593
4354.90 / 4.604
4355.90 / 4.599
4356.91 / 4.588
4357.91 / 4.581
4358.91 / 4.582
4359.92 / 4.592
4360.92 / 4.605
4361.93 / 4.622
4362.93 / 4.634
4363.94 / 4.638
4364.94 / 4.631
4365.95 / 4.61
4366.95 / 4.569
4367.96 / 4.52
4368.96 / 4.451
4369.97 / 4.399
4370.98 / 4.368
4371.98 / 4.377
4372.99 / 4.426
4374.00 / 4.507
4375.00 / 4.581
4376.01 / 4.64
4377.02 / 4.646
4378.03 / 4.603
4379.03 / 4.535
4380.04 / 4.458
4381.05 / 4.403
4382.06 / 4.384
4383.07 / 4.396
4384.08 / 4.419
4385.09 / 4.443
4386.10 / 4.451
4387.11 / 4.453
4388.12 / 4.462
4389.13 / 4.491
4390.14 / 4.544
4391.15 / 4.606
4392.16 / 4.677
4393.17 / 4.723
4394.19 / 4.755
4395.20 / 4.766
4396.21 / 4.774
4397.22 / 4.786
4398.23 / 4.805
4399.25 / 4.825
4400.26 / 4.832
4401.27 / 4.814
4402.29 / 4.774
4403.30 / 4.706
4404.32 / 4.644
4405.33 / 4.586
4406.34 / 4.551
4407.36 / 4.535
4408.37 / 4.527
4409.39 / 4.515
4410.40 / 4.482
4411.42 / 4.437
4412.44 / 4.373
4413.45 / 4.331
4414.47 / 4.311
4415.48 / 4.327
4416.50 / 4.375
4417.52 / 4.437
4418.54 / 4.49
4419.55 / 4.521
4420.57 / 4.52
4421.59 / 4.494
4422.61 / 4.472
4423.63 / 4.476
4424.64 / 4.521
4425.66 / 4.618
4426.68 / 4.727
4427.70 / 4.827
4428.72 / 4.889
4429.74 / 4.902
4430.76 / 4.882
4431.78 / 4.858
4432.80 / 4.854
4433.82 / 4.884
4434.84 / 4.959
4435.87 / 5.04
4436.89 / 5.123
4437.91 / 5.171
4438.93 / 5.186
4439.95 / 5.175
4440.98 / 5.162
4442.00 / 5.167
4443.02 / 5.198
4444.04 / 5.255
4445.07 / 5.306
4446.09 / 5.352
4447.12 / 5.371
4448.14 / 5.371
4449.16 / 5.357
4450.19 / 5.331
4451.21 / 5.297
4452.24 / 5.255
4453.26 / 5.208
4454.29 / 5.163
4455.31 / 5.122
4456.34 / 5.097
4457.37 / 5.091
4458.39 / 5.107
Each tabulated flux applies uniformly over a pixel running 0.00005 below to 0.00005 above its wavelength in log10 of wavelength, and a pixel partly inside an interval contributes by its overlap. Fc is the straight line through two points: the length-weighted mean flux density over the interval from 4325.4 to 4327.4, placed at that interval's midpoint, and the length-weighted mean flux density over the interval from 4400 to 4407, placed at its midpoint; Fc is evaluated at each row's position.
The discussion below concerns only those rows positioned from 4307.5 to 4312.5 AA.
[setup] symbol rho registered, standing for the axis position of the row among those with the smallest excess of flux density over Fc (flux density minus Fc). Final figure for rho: 4308.03 AA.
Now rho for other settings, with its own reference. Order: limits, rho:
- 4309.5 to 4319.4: 4310.01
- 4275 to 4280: 4275.42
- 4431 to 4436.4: 4432.80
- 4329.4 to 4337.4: 4333.90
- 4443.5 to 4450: 4444.04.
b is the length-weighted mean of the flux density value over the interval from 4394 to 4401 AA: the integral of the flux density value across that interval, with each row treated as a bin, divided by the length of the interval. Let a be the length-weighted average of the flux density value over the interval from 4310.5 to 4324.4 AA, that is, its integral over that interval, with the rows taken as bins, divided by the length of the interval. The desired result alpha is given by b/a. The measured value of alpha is 1.07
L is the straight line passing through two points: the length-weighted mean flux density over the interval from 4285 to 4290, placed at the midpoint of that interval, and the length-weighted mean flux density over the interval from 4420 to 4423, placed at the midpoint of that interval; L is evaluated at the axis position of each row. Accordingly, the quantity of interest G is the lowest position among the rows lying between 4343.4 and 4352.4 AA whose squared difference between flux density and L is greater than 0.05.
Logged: 4343.89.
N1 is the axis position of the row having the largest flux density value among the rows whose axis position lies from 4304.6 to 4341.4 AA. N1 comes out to 4316.96 AA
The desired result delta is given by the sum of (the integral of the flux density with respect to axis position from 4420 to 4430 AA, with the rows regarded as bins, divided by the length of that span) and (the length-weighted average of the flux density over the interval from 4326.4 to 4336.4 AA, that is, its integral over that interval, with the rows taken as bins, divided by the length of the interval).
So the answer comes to 8.5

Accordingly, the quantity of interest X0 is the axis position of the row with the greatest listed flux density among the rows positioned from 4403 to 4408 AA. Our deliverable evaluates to 4403.30 AA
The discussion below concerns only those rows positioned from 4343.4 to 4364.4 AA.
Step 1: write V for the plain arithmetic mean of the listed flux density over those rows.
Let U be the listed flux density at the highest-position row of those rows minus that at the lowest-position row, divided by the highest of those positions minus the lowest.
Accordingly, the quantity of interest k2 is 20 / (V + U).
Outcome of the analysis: 4.5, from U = 0.03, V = 4.40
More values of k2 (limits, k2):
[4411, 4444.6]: 4.2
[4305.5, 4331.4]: 4.7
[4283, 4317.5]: 4.9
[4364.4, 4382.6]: 4.5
